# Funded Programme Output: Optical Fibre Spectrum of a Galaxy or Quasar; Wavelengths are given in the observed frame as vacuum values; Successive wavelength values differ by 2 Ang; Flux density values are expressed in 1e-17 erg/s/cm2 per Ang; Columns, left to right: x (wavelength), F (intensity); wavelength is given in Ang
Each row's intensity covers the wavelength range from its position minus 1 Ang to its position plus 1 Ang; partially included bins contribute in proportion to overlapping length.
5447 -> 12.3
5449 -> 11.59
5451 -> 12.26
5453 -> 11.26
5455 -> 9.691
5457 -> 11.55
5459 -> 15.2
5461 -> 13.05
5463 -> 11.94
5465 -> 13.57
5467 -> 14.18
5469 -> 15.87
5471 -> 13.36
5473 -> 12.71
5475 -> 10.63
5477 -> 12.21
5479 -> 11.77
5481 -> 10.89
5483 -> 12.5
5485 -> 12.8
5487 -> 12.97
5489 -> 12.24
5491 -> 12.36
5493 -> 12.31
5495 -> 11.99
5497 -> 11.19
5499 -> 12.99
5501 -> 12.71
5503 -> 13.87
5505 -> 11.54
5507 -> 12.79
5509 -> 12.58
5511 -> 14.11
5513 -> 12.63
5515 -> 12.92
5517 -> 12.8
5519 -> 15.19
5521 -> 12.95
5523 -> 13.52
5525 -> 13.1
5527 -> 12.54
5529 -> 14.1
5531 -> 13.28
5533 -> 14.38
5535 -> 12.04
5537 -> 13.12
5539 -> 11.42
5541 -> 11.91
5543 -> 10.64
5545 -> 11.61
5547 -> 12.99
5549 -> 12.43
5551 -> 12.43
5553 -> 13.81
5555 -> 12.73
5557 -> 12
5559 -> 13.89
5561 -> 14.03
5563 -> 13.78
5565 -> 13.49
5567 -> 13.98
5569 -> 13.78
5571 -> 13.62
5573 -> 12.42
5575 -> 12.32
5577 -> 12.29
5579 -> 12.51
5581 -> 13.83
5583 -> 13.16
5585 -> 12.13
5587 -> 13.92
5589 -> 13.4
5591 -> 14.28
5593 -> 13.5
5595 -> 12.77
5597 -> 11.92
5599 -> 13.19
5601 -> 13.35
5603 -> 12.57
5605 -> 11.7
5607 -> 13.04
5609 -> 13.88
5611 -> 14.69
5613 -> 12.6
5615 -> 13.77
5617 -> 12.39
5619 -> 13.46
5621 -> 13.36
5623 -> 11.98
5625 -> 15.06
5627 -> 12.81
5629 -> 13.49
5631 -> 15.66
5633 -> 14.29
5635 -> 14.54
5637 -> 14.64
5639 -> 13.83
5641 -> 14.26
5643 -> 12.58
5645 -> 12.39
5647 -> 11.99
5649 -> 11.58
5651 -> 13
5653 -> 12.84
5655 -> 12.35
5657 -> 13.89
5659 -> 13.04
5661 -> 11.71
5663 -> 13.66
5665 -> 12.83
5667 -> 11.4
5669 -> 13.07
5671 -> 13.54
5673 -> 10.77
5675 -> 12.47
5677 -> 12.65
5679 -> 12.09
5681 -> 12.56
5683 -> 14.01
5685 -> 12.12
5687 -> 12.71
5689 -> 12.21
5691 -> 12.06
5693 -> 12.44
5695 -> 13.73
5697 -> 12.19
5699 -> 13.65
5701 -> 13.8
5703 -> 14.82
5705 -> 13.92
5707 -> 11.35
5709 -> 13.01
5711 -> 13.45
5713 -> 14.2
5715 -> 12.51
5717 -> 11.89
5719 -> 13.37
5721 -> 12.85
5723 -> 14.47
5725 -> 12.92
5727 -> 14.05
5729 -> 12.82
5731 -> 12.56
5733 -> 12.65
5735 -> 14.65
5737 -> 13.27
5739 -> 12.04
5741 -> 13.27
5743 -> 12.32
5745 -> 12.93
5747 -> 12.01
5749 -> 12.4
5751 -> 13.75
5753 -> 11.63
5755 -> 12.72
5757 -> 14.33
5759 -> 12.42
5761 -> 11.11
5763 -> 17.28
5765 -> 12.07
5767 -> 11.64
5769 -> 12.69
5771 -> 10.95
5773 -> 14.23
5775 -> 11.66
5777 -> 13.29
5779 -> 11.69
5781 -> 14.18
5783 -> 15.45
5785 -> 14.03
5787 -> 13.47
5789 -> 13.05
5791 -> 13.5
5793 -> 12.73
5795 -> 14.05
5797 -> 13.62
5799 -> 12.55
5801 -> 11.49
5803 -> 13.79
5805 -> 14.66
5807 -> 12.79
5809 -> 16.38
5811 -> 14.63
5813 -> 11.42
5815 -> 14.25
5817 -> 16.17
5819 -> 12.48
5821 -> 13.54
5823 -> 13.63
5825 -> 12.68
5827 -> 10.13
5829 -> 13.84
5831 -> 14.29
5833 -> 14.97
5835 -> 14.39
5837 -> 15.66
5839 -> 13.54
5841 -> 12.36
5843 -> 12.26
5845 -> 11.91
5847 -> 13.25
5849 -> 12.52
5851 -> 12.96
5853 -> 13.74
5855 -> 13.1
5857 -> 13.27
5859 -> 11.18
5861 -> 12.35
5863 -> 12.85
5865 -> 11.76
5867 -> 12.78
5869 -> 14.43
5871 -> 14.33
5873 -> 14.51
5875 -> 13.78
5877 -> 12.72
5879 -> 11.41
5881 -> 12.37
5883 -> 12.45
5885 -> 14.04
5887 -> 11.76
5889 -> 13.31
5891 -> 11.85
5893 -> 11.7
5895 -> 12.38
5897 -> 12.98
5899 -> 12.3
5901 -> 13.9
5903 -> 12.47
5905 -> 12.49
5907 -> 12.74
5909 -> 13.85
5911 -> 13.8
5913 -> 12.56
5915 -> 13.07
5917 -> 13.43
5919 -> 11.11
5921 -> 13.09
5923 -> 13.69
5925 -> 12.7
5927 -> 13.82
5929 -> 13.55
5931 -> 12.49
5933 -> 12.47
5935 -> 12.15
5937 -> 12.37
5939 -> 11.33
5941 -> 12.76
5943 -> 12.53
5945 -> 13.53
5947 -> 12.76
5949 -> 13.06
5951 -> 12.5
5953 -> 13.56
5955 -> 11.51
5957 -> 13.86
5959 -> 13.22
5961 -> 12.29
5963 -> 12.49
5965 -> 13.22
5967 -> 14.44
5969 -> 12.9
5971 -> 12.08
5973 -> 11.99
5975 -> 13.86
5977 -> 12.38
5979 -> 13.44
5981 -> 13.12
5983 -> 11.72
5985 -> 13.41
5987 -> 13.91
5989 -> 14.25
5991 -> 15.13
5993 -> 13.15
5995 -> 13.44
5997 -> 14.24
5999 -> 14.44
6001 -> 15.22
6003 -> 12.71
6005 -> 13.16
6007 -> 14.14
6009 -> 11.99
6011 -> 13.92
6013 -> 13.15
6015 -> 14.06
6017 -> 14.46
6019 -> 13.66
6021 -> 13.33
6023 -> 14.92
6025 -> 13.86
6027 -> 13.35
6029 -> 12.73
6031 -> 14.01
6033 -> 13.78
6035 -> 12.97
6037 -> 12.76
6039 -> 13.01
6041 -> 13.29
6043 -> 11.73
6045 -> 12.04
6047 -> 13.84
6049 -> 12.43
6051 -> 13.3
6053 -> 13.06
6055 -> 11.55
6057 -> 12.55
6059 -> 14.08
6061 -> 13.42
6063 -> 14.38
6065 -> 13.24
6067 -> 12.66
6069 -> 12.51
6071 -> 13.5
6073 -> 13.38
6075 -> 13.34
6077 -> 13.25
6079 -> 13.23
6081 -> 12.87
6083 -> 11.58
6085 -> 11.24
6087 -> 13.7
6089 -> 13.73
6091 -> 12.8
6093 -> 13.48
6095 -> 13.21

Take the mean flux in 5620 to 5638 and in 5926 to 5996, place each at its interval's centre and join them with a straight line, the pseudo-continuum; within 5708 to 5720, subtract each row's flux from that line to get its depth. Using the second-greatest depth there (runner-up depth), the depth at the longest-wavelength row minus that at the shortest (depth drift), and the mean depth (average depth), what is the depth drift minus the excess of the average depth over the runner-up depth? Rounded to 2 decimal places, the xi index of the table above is 0.17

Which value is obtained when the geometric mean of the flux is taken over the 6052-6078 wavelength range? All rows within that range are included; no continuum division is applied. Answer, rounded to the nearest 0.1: 13.1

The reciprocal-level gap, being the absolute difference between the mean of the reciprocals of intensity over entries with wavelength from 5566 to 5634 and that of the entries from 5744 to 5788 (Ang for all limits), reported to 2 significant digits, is 0.0022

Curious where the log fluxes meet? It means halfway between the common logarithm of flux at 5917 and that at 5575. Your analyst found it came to 1.11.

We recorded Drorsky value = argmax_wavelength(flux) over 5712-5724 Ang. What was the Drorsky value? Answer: 5723 Ang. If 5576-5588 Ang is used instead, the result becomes 5587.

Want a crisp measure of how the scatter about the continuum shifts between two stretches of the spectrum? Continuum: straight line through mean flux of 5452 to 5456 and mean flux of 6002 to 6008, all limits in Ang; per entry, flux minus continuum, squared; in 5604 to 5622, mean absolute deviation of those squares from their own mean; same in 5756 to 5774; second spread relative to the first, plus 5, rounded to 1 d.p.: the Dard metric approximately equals 7.0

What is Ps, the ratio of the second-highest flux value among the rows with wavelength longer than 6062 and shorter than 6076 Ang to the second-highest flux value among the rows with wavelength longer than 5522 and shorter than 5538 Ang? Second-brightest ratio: 0.96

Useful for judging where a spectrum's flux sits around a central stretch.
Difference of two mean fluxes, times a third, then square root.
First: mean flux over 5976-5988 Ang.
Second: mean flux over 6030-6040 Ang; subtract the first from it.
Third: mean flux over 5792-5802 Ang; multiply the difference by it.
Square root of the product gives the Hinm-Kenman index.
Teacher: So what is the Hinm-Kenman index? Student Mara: 2.0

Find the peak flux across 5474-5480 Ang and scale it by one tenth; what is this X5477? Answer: 1.22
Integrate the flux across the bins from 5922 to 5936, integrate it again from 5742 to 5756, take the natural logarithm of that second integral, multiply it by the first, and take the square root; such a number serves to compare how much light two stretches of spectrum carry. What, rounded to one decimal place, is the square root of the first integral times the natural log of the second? 30.6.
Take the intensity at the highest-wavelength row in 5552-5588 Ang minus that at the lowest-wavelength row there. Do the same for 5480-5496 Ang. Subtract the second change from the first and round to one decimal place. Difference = -1.0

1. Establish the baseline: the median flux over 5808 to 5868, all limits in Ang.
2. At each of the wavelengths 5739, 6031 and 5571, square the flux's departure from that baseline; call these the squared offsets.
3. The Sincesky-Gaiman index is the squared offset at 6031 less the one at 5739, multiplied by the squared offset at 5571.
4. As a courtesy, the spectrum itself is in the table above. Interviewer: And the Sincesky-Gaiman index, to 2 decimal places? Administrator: -0.12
